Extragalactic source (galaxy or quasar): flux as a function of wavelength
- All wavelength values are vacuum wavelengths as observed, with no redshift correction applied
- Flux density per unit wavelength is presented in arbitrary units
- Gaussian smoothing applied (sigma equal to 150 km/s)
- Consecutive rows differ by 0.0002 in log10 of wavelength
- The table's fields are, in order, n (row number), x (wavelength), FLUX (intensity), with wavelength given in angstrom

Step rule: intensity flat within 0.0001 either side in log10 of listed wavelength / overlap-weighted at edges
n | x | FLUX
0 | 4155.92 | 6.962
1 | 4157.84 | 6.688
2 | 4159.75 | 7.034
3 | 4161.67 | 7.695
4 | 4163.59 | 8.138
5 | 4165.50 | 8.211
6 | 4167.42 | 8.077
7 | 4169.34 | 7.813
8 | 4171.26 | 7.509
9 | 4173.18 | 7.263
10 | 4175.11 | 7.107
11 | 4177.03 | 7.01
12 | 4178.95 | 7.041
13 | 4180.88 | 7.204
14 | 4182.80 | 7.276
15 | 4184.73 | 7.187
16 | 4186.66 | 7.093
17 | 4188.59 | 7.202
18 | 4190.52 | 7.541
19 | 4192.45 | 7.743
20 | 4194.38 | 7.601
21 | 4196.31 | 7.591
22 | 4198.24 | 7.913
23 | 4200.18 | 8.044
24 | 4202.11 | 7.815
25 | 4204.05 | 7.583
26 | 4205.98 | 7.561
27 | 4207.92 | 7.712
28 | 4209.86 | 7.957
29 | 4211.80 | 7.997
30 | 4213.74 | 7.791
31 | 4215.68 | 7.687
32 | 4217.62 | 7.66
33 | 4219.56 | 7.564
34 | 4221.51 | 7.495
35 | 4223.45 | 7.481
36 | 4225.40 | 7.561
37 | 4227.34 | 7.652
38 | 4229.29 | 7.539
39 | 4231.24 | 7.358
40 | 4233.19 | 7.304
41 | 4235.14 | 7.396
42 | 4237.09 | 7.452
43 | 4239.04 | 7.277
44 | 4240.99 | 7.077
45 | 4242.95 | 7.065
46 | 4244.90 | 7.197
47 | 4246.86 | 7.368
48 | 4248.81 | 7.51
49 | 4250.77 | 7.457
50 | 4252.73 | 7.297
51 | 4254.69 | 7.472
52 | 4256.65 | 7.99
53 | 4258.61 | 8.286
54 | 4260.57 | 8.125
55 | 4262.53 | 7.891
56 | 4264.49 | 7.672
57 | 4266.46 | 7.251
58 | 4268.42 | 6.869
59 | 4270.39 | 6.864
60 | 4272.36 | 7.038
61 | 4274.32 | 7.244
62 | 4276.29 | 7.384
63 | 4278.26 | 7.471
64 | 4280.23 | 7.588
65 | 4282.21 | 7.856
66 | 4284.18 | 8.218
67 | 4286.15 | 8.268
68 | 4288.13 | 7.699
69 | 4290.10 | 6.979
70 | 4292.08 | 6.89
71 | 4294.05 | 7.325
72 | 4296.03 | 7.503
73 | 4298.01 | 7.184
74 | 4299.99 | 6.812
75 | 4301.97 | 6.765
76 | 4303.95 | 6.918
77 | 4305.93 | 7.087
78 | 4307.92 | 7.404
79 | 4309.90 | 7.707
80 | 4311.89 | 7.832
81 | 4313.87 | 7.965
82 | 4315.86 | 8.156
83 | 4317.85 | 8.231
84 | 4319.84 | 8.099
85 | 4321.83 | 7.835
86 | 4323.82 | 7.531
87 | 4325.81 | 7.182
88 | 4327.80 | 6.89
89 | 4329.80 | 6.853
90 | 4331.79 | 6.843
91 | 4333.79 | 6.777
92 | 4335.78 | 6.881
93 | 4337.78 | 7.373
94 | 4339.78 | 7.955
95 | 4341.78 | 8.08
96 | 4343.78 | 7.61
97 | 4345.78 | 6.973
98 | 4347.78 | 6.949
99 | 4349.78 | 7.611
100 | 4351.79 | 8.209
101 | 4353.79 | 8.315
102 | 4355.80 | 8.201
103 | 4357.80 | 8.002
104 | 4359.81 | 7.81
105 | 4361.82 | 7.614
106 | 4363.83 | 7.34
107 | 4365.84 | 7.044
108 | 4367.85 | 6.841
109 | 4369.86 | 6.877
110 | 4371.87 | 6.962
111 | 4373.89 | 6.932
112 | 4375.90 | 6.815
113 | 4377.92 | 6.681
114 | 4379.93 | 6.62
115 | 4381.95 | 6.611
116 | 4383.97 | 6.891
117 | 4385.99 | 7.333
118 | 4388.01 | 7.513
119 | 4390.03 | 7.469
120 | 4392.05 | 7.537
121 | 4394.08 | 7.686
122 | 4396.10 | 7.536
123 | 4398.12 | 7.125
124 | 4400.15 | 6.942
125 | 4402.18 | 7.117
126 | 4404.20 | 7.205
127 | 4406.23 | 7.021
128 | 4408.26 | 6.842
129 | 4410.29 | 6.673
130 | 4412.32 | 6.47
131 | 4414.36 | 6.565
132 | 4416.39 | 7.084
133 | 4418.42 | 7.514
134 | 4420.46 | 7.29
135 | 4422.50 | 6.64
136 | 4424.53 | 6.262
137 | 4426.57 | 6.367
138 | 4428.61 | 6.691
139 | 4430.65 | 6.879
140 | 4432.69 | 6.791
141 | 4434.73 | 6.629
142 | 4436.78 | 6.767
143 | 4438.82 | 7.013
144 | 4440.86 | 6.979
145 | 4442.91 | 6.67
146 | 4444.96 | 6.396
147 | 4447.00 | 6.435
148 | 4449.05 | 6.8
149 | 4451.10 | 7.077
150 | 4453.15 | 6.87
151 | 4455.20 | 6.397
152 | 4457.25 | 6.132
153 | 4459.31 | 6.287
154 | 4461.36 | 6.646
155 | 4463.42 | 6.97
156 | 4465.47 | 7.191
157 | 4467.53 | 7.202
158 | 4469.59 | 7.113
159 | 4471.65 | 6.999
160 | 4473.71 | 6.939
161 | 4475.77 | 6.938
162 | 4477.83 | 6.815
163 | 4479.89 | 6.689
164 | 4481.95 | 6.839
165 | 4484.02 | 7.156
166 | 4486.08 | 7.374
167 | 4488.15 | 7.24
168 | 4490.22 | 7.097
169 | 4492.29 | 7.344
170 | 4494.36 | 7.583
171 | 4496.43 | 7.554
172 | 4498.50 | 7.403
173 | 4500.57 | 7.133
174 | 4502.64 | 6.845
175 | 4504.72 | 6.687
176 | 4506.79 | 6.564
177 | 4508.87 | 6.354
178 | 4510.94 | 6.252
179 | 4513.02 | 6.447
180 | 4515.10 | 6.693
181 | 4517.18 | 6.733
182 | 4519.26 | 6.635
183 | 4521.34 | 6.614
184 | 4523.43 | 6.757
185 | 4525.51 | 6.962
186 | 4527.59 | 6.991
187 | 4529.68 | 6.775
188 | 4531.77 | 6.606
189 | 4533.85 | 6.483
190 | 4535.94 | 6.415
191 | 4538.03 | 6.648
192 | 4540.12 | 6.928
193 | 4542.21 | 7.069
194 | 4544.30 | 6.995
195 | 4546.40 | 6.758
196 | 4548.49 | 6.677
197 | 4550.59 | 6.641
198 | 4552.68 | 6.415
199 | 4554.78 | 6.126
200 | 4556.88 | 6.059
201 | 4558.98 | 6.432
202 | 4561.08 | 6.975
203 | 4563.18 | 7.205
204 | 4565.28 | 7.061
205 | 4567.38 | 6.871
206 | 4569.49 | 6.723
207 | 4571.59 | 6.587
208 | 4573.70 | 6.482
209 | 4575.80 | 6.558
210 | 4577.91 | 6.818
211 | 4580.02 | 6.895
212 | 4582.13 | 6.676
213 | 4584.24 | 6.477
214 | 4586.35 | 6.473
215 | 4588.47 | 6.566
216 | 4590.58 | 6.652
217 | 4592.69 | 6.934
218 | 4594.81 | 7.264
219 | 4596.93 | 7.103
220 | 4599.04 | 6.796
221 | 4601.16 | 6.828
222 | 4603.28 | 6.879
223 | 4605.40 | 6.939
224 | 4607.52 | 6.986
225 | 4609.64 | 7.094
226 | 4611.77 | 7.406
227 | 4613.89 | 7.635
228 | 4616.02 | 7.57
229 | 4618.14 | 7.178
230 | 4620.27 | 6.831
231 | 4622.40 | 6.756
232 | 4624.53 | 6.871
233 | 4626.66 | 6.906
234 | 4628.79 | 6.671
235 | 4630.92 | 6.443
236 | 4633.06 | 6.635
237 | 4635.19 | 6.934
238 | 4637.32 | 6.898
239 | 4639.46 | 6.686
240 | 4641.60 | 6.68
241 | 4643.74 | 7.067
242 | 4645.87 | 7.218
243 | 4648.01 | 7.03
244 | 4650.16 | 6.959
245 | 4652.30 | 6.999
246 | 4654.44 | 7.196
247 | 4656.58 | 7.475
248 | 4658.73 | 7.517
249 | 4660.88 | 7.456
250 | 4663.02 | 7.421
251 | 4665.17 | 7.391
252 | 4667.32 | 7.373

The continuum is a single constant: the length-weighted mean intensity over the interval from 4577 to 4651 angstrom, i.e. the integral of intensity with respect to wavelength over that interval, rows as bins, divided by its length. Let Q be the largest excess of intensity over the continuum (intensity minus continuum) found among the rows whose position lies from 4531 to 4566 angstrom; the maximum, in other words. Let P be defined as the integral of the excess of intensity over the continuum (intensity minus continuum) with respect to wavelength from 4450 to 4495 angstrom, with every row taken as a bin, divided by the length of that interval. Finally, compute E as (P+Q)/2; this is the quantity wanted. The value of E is 0.2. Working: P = 0.0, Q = 0.30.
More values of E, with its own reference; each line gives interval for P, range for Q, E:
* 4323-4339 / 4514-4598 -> 0.2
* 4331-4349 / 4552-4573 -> 0.3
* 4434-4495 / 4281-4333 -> 0.7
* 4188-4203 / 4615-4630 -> 0.7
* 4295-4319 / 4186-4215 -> 0.8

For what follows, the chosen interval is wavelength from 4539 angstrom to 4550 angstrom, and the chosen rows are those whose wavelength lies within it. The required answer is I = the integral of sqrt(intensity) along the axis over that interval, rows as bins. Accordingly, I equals 29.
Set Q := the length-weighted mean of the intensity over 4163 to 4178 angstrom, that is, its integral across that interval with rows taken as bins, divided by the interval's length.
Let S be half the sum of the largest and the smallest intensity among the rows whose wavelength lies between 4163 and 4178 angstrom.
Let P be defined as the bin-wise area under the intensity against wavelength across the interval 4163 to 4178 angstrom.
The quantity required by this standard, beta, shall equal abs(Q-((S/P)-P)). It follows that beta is 122.0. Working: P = 114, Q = 7.6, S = 7.61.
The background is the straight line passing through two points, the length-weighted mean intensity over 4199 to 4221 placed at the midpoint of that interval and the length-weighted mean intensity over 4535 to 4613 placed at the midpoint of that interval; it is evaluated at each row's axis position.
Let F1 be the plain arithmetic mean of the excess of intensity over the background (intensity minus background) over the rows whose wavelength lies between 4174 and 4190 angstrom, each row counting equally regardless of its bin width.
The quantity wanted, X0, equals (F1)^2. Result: 0.48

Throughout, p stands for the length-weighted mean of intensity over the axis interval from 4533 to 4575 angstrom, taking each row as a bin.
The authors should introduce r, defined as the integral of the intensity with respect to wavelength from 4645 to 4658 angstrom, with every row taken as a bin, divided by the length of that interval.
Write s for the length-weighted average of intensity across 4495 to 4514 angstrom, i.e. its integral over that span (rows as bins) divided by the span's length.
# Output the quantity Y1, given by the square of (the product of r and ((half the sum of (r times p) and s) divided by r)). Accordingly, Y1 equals 745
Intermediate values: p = 6.7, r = 7.15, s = 6.82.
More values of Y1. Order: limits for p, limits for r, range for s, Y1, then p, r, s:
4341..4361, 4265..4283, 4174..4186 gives 1016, 7.8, 7.29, 7.13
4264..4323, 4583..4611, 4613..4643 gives 843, 7.5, 6.85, 6.90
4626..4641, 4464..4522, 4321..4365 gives 736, 6.7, 6.95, 7.49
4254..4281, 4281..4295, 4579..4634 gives 1025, 7.5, 7.61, 6.90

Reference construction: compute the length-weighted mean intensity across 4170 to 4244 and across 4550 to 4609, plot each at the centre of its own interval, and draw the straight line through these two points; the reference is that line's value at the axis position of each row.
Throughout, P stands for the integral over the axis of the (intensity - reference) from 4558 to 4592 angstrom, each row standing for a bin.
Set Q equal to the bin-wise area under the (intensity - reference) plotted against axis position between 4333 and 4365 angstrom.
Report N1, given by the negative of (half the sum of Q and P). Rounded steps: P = -1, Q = 13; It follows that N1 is -6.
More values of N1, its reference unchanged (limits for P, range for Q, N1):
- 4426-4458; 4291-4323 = 2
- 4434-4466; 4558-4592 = 5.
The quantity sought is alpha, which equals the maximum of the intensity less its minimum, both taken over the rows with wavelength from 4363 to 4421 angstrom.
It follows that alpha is 1.22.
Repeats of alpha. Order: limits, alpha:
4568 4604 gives 0.79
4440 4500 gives 1.45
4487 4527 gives 1.33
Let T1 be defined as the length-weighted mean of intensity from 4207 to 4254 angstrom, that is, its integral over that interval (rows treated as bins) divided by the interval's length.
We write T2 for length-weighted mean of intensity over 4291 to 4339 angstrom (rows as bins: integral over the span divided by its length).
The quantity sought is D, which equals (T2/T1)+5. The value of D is 5.98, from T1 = 7.5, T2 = 7.34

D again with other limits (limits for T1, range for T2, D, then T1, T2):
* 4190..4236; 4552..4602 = 5.88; 7.6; 6.71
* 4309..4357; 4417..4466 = 5.89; 7.6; 6.74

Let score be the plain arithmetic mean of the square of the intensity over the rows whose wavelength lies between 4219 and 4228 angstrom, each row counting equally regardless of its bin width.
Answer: 57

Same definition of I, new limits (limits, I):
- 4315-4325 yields 28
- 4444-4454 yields 26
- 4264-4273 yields 24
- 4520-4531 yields 29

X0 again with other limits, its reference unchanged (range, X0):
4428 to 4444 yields 0.12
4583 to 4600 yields 0.00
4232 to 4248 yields 0.17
